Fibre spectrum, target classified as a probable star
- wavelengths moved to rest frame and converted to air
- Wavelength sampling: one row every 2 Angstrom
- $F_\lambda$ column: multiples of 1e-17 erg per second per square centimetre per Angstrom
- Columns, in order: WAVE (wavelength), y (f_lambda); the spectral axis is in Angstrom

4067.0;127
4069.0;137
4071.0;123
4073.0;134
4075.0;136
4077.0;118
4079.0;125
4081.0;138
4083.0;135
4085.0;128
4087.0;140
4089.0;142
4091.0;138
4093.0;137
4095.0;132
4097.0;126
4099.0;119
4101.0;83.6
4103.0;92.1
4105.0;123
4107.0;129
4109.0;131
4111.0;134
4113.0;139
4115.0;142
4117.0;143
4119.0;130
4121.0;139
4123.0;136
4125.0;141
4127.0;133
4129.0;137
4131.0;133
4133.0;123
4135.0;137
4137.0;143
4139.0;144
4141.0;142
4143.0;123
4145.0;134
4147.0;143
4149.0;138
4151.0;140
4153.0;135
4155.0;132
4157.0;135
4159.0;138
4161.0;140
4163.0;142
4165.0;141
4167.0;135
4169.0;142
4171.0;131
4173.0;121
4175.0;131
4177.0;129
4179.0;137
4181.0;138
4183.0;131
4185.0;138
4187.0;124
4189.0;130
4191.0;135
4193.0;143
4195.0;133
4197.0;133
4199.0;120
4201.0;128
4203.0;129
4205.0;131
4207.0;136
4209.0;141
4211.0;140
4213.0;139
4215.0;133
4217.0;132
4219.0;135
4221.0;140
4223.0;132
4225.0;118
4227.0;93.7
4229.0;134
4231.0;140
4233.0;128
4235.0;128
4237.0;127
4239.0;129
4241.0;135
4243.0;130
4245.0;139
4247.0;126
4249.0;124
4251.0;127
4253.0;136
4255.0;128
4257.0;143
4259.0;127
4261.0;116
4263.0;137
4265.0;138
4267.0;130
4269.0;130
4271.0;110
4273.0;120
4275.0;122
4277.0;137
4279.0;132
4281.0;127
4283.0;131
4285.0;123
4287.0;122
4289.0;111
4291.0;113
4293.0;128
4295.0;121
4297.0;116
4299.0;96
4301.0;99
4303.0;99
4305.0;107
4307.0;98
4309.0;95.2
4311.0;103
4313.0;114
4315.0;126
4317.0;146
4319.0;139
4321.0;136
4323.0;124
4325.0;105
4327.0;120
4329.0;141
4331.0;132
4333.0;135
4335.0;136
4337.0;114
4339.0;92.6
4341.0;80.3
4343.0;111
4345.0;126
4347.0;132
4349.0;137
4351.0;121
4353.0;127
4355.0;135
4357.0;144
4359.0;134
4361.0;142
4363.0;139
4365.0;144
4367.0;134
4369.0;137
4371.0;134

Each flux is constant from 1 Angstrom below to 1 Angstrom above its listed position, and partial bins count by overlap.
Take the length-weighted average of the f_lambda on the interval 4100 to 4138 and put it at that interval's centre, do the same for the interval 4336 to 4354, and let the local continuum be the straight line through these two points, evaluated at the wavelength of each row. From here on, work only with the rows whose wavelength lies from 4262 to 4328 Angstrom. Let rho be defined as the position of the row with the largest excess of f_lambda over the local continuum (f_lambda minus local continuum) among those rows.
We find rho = 4317.0 Angstrom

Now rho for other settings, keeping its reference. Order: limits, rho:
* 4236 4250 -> 4245.0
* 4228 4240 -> 4231.0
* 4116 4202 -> 4193.0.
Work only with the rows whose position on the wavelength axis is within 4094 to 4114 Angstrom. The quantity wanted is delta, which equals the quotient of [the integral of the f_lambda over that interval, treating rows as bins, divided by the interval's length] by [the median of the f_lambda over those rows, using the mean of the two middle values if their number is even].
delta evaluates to 0.95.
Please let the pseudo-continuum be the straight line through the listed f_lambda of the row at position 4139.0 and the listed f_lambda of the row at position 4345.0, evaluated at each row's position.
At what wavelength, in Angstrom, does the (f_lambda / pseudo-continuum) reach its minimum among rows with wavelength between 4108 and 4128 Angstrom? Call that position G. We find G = 4119.0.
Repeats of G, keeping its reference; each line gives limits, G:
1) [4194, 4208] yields 4199.0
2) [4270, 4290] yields 4271.0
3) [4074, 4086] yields 4077.0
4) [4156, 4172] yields 4171.0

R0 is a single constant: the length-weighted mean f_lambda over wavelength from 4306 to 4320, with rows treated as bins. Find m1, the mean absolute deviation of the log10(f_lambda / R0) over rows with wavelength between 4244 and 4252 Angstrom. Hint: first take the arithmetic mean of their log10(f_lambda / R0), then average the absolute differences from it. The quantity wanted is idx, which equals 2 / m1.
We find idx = 122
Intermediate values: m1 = 0.016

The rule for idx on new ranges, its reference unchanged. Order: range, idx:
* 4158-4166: 516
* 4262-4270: 164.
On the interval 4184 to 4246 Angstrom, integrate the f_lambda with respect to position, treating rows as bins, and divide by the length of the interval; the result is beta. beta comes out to 131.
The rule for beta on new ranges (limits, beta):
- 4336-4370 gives 126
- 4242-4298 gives 127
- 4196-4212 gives 132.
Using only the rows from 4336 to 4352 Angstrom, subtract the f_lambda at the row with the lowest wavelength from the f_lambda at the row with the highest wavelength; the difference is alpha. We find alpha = 7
